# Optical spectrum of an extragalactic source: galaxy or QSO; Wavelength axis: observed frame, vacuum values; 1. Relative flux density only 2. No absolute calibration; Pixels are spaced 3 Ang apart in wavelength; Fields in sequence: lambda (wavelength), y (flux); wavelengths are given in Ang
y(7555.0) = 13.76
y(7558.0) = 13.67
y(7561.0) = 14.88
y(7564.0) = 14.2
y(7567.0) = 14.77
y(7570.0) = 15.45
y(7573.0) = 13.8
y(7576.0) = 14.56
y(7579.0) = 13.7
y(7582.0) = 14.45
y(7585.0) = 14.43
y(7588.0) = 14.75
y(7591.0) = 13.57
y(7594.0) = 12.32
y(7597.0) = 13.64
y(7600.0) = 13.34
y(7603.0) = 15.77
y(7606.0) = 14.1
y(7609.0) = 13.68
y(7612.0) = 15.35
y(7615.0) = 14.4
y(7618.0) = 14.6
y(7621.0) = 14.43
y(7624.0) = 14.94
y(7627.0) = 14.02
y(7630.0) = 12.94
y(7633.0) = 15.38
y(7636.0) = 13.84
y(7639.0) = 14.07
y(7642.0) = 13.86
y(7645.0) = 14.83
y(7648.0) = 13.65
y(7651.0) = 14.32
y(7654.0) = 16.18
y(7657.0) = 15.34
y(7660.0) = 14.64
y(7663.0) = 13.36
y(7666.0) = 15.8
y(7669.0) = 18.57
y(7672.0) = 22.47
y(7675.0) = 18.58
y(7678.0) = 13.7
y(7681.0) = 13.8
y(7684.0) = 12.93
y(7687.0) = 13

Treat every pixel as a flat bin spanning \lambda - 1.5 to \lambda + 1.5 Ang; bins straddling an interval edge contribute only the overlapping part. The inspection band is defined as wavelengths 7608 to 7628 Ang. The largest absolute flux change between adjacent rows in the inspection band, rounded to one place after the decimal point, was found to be 1.7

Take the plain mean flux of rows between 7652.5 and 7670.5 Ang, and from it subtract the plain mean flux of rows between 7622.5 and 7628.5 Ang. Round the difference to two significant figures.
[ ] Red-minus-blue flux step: 1.2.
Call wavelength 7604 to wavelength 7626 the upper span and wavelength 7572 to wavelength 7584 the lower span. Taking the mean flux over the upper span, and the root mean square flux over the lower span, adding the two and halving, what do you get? 14.3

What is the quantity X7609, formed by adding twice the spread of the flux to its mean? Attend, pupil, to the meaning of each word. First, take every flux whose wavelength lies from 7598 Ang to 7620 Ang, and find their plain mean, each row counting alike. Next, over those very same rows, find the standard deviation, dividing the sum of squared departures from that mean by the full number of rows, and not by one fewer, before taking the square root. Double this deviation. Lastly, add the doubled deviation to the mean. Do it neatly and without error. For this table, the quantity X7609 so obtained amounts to 16.1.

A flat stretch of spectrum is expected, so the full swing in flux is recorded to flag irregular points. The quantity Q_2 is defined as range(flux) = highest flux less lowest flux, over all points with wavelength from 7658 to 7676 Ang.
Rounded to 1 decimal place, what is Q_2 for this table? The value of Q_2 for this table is 9.1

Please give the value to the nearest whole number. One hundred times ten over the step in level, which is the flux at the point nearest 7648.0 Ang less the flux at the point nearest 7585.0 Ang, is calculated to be -1282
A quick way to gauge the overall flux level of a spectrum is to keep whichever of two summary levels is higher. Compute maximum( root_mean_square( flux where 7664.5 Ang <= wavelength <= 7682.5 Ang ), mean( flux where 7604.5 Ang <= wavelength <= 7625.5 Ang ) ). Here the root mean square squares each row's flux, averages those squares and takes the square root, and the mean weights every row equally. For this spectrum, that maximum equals 17.4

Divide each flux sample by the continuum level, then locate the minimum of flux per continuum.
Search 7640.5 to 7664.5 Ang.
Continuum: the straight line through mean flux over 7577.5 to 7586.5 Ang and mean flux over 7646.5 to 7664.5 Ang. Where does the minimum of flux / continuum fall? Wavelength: 7663.0 Ang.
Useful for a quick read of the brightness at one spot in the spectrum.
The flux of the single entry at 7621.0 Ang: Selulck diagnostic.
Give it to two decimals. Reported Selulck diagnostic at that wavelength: 14.43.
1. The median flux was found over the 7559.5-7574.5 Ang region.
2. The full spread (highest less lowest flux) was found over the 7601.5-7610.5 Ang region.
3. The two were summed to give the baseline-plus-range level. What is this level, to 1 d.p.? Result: 16.9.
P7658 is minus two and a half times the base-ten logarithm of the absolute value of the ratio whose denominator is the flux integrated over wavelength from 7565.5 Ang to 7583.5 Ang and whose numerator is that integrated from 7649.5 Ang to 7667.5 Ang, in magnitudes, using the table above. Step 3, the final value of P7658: -0.036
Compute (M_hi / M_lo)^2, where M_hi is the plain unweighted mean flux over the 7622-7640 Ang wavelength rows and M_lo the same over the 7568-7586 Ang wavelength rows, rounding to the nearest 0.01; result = 0.97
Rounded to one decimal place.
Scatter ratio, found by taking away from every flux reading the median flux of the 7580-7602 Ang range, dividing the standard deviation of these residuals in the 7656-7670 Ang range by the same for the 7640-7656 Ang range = 1.9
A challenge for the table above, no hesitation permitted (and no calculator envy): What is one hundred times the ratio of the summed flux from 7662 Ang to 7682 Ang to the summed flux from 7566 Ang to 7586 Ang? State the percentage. 114.9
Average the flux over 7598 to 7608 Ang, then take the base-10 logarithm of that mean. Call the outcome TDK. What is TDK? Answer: 1.16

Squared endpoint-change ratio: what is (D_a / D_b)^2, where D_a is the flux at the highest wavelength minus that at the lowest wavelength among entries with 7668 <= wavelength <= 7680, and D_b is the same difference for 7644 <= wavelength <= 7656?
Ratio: 13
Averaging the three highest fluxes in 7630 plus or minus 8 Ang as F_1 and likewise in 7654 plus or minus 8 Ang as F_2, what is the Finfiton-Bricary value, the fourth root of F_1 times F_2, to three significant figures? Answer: 3.88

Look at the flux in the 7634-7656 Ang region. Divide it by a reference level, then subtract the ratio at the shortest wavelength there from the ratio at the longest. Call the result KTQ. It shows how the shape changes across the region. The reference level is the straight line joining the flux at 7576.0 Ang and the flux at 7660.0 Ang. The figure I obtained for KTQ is 0.16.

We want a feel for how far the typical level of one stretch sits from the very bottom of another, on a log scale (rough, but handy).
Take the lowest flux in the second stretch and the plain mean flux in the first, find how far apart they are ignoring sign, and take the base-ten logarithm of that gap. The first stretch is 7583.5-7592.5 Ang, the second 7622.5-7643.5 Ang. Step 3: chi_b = 0.12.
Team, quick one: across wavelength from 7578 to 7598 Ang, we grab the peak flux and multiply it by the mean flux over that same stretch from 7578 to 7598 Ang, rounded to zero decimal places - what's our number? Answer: 204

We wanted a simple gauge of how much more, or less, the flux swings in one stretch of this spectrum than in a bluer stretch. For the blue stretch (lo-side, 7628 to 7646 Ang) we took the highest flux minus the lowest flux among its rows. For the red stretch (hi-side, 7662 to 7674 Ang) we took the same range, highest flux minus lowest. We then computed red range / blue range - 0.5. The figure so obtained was 3.2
